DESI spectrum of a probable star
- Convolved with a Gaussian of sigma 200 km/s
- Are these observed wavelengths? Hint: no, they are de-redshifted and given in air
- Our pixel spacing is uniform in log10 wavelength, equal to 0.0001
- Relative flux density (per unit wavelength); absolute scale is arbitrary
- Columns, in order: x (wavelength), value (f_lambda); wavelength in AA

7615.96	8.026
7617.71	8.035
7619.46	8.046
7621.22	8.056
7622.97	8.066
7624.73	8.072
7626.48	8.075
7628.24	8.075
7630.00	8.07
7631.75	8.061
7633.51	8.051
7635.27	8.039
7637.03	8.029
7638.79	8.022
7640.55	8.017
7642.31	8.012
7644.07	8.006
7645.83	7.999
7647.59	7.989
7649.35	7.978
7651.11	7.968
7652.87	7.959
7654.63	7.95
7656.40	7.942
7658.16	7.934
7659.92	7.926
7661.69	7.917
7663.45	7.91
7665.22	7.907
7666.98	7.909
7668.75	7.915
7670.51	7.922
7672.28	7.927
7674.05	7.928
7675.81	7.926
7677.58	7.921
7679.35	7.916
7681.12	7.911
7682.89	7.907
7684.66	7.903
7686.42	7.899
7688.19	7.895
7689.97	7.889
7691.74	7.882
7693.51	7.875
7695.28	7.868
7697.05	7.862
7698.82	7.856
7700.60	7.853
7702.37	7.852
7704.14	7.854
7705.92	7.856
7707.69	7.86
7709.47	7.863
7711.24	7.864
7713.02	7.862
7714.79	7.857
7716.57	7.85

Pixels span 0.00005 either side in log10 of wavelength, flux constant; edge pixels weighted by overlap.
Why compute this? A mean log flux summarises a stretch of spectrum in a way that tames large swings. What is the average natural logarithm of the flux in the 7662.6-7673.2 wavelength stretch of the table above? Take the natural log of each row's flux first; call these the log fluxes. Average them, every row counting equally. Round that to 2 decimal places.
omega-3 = 2.07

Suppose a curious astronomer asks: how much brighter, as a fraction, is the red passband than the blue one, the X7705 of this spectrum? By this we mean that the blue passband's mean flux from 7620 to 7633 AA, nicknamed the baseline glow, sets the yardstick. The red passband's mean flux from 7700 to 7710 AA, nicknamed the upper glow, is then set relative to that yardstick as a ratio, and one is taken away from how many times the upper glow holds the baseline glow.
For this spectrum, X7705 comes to -0.026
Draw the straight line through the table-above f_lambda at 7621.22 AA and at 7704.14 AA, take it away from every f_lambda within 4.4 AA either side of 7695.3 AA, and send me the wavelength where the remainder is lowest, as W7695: 7698.82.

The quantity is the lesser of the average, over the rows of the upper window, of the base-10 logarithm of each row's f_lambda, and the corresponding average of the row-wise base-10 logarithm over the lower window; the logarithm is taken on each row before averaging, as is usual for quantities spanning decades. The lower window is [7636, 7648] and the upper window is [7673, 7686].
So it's 0.899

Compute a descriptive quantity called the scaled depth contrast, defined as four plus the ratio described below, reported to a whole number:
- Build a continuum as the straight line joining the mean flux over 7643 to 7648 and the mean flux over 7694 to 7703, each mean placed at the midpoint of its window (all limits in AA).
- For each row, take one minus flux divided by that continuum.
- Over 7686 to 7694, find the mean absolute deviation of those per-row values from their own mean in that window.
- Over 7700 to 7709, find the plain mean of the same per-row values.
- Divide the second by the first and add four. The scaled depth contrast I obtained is -1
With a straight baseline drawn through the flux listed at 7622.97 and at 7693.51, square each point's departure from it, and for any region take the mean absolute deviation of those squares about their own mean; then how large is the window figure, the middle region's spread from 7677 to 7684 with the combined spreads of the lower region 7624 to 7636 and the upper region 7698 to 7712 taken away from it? -0.0006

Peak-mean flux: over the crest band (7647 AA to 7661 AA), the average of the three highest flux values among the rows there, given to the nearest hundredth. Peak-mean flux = 7.98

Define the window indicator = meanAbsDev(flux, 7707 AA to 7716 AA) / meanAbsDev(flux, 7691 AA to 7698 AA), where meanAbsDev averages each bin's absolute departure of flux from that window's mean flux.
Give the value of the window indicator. 0.32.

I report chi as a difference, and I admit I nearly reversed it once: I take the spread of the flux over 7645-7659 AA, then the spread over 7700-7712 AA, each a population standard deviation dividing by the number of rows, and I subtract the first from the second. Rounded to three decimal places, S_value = -0.017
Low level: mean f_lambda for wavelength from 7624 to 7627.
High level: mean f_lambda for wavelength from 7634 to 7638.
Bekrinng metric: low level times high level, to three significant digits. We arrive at 64.9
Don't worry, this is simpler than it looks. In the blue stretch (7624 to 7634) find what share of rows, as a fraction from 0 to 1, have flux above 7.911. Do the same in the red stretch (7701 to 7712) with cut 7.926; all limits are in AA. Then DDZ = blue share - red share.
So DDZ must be 1.00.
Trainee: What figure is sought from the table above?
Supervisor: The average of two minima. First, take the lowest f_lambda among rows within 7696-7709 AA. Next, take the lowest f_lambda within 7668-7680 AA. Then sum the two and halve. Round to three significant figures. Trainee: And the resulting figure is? 7.88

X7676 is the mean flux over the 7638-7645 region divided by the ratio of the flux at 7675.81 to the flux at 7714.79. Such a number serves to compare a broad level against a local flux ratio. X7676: 7.94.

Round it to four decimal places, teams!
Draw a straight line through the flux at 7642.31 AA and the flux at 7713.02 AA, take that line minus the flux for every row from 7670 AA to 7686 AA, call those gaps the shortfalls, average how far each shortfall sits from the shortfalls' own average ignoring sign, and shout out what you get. 0.0029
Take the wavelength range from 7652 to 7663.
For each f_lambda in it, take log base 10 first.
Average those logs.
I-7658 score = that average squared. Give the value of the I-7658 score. 0.809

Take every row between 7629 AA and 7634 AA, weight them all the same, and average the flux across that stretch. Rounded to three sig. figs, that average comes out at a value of 8.06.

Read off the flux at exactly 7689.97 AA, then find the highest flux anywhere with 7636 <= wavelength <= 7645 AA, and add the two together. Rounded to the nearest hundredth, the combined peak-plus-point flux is 15.92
